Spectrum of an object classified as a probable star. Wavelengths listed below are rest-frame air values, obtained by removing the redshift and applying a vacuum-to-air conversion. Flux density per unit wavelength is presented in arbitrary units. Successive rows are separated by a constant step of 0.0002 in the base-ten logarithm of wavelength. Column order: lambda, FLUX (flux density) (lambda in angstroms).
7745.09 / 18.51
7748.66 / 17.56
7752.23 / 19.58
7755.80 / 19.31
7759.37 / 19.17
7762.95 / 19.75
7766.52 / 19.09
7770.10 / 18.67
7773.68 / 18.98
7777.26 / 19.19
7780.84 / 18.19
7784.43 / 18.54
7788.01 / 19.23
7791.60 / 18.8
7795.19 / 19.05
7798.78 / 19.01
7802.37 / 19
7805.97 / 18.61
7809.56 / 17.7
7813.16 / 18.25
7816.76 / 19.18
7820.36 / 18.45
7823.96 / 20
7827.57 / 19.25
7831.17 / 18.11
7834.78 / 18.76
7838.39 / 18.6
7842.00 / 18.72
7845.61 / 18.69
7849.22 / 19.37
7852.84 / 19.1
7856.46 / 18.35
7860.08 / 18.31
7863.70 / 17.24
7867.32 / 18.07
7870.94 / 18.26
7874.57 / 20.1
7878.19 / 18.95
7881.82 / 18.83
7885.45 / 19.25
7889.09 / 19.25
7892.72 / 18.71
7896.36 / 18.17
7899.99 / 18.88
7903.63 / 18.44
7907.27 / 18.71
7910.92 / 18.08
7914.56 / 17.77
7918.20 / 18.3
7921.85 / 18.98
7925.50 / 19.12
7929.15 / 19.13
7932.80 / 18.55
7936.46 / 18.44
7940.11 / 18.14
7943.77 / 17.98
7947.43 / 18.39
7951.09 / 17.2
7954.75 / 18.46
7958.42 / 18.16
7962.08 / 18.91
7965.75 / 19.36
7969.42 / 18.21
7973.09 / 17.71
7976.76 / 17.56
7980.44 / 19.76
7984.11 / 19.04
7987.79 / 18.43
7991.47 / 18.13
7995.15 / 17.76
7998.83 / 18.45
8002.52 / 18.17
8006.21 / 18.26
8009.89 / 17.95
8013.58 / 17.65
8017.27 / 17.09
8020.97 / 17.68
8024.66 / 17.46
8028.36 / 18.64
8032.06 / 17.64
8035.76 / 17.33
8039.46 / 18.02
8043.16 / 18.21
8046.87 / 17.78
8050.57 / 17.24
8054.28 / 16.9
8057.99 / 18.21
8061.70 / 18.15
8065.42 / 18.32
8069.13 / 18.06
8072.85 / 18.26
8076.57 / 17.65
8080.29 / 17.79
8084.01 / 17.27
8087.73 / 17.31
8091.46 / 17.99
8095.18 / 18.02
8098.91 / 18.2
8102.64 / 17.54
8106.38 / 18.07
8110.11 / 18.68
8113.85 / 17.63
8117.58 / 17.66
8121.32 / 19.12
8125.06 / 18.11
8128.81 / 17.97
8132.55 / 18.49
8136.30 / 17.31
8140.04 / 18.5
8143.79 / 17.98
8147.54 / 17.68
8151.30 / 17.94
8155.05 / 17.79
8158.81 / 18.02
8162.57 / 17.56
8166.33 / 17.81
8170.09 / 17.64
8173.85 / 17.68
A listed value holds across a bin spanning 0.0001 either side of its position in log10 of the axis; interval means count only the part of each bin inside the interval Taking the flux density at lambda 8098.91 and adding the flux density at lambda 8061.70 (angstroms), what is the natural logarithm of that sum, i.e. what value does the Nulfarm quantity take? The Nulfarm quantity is 3.59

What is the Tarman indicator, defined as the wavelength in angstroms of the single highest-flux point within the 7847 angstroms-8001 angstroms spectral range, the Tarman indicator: 7874.57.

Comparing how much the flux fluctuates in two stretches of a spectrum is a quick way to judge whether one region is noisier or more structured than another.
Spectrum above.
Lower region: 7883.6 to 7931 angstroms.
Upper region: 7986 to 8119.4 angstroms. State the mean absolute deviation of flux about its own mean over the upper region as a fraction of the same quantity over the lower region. 0.90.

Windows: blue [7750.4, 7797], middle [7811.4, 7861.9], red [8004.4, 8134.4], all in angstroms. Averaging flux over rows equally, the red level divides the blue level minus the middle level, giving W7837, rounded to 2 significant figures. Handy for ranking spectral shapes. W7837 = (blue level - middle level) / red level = 0.014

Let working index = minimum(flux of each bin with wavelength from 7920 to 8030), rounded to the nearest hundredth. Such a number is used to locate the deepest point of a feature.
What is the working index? 17.09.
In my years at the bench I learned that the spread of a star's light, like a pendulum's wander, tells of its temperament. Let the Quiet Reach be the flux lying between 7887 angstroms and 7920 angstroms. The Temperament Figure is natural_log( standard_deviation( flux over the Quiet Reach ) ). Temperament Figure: -0.8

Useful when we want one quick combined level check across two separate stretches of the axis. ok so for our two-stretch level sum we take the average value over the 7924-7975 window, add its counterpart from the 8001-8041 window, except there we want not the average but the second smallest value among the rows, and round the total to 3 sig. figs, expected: 35.7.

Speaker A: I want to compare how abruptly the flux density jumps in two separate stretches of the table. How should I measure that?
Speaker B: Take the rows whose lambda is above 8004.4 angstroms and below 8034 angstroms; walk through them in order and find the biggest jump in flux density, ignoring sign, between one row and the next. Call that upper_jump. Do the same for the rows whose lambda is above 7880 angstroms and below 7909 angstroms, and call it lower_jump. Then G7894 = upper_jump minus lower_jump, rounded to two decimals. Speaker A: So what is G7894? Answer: 0.47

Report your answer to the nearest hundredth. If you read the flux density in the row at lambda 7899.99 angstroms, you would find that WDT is 18.88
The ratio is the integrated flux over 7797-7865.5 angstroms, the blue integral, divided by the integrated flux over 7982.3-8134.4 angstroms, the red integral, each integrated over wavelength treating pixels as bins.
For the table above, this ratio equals 0.5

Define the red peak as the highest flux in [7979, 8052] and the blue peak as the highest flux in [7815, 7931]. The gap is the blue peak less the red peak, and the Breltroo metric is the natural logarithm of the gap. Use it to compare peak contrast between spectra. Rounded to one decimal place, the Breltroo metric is -1.1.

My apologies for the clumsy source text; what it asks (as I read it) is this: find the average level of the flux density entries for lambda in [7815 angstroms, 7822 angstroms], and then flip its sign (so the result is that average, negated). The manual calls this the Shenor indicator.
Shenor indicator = -18.8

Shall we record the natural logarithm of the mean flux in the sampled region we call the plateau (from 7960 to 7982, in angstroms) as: 2.92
